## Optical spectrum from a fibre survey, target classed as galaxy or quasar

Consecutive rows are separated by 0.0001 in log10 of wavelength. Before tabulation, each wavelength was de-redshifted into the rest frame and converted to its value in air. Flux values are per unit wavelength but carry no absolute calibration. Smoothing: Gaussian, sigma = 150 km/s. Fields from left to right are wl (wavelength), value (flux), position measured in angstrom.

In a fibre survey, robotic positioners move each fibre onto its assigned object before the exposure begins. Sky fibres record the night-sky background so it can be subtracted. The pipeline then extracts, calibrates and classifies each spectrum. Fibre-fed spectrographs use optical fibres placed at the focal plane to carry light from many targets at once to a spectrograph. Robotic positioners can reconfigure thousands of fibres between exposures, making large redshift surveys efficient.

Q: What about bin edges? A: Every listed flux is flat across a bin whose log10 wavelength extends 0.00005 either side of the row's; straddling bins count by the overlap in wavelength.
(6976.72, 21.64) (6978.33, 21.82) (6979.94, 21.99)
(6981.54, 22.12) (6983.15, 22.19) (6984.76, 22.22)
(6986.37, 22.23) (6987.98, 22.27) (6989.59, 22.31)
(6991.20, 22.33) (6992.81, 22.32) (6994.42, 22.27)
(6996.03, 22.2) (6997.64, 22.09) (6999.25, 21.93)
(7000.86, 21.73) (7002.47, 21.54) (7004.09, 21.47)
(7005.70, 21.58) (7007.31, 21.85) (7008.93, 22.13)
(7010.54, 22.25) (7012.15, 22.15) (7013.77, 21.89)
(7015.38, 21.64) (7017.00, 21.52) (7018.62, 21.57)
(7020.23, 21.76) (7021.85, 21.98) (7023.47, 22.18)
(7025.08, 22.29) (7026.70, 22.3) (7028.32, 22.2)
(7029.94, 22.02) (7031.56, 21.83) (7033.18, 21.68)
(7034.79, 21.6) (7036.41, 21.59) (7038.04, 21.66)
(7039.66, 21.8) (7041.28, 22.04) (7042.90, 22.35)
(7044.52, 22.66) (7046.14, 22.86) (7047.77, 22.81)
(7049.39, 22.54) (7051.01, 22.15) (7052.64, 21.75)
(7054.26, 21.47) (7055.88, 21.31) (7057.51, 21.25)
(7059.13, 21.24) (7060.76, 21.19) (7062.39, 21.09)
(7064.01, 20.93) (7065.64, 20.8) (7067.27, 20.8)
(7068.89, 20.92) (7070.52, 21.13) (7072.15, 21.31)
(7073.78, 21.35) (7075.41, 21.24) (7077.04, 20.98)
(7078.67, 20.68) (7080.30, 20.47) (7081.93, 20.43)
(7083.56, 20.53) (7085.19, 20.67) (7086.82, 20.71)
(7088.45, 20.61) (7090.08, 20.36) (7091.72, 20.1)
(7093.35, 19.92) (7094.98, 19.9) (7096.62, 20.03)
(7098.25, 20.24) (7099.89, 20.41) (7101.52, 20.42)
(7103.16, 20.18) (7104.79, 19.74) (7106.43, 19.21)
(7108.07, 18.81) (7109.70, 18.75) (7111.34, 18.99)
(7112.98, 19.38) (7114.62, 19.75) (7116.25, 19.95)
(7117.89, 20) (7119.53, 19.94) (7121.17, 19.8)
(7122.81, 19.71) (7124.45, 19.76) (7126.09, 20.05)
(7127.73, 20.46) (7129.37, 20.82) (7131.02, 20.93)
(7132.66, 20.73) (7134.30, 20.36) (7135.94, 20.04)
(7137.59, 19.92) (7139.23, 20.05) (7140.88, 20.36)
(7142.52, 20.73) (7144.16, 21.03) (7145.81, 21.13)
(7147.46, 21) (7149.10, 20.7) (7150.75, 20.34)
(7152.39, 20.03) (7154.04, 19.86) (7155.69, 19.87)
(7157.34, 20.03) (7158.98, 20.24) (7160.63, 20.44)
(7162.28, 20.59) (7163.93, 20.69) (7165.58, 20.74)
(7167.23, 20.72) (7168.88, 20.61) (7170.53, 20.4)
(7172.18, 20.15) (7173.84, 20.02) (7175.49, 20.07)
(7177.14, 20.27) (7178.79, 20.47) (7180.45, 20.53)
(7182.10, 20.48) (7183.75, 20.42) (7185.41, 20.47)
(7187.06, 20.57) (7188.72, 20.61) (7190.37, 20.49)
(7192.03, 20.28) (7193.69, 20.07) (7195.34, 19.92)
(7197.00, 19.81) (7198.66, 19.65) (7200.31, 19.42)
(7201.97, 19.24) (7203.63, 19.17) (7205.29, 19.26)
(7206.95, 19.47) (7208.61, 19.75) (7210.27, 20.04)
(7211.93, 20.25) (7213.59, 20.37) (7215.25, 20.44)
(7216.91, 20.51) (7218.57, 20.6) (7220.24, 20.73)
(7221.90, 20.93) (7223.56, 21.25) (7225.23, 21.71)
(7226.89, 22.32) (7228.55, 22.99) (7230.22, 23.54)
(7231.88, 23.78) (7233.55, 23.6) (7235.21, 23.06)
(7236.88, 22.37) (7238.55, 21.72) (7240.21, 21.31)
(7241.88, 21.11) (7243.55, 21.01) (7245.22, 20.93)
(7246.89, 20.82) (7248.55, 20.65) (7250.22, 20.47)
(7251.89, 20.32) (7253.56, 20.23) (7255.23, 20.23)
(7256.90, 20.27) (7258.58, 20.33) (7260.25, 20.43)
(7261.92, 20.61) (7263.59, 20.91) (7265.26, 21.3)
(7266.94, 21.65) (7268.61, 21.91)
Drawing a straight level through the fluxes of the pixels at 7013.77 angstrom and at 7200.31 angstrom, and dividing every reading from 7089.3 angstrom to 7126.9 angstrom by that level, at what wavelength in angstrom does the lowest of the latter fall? 7109.70 angstrom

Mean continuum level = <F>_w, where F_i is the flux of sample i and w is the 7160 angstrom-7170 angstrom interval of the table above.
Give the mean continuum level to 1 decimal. 20.6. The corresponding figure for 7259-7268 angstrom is 21.0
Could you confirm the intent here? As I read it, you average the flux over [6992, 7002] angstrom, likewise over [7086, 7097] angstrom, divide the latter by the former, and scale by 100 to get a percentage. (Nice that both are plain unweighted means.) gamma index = 92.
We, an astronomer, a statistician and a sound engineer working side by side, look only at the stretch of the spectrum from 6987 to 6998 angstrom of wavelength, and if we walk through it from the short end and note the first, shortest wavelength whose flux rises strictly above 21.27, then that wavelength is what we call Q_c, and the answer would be 6987.98 angstrom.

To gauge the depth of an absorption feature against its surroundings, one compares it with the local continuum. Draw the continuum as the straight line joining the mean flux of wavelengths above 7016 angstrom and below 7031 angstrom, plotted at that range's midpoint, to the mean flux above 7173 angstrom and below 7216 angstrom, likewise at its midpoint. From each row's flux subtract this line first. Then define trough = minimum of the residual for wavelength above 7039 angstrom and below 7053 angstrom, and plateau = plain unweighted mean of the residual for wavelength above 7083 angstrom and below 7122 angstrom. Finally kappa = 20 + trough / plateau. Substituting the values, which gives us 20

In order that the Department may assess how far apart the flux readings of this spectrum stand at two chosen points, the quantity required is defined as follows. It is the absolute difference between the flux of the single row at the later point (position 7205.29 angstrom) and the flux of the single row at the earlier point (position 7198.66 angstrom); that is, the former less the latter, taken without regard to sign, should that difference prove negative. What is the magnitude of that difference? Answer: 0.4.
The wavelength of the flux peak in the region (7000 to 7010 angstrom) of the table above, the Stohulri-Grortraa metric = 7008.93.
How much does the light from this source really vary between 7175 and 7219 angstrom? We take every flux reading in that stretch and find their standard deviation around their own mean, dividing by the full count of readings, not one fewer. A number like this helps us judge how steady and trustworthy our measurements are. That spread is 0.46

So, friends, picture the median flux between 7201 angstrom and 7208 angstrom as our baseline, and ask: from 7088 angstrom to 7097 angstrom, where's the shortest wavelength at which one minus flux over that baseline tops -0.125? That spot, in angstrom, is 7088.45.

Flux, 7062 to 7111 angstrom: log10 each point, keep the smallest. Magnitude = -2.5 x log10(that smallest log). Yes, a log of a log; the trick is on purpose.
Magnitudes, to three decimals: -0.262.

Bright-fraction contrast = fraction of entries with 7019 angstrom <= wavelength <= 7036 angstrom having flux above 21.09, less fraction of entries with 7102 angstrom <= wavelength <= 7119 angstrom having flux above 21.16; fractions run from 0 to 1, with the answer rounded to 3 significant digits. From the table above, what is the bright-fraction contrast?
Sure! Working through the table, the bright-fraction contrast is 1.00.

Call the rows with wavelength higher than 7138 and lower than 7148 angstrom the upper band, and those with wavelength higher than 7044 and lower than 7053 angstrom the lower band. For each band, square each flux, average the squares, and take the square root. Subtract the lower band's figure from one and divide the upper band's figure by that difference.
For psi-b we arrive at -0.97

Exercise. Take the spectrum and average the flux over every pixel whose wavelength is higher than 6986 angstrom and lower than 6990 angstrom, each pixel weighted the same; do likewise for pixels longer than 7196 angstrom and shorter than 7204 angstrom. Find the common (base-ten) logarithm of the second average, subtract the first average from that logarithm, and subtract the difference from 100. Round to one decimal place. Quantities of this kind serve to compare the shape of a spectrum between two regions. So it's 121.0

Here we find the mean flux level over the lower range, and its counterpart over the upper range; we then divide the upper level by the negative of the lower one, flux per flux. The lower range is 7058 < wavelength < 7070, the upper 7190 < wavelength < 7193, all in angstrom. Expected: -0.97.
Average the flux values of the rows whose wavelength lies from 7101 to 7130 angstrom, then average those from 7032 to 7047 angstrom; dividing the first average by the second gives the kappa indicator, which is 0.90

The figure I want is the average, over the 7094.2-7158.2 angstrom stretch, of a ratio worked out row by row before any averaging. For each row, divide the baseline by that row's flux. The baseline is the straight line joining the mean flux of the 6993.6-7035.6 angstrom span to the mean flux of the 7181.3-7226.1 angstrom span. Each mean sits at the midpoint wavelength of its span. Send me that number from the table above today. 1.04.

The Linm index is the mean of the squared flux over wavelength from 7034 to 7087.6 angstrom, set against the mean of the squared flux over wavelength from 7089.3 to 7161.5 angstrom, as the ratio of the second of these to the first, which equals 0.88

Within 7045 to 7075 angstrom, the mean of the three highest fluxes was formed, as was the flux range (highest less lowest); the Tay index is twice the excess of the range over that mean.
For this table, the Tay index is -41.4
